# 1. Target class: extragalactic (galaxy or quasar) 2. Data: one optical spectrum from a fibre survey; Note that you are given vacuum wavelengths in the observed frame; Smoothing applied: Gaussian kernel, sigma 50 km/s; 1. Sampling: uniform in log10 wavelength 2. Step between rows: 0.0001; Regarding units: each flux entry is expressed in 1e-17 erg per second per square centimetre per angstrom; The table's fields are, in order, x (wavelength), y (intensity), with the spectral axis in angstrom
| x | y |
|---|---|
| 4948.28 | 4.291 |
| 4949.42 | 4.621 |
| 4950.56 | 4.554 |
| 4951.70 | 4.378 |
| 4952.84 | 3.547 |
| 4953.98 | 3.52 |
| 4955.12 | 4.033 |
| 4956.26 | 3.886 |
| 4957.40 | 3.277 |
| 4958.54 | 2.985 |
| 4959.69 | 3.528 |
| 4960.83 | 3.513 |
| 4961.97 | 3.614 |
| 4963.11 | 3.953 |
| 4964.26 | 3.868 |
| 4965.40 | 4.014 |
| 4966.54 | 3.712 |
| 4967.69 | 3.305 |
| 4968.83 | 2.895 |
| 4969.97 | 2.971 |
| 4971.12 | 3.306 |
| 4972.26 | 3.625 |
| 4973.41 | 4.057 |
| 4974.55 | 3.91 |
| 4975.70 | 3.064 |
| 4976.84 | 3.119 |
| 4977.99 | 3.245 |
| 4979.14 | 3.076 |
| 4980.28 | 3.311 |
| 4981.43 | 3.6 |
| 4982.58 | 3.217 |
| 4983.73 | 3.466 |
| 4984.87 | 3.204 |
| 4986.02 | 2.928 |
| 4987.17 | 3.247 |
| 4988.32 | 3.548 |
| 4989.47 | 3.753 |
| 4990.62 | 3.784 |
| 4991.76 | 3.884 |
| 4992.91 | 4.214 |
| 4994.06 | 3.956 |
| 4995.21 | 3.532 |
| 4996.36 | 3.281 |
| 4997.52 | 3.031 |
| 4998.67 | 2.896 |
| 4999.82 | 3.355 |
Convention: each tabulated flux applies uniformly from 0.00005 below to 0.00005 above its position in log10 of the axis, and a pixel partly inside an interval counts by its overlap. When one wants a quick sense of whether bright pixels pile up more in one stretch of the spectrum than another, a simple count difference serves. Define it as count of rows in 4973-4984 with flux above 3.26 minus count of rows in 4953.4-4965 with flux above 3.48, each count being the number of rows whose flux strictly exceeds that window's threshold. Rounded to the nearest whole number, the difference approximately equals -3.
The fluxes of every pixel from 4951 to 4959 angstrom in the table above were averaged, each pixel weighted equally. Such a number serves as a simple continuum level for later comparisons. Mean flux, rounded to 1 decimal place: 3.7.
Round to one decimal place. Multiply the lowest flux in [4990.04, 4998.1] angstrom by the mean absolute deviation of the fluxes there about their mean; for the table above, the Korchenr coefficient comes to 1.0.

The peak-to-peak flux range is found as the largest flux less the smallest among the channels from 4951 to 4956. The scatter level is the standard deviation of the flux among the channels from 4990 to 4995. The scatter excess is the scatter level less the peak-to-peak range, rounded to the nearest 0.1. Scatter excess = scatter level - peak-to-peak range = -0.7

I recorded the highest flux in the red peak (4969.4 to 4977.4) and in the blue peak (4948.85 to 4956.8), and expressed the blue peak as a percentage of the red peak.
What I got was 114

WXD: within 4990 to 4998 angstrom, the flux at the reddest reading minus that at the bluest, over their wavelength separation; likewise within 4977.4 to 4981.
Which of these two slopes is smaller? -0.11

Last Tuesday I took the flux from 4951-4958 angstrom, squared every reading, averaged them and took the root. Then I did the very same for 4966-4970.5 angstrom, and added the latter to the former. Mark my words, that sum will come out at 7.03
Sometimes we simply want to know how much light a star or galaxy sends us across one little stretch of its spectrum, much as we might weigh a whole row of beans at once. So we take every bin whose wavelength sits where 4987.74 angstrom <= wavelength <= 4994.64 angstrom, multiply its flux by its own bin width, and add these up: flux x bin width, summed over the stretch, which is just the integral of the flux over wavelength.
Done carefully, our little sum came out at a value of 26.6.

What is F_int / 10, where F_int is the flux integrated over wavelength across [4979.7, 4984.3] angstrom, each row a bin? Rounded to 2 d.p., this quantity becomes 1.56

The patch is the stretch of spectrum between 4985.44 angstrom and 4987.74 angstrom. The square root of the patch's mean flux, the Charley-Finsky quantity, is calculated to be 1.76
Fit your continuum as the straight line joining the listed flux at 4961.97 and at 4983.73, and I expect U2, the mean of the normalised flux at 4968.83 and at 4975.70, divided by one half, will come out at 1.68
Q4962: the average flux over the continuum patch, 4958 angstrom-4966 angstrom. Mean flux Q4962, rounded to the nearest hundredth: 3.64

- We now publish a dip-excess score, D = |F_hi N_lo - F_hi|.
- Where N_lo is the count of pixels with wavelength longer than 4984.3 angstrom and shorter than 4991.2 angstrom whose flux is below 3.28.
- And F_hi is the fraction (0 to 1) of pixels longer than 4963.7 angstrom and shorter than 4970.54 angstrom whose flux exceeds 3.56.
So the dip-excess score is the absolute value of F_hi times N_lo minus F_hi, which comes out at 1.00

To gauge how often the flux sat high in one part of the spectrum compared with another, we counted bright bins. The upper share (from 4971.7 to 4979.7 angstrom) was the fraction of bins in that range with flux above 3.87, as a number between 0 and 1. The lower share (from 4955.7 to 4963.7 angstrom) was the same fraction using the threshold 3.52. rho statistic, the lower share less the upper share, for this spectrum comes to 0.3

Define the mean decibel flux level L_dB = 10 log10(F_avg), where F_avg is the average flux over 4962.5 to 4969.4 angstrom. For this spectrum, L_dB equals 5.59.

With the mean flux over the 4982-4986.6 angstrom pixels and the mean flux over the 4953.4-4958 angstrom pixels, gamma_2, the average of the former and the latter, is 3.44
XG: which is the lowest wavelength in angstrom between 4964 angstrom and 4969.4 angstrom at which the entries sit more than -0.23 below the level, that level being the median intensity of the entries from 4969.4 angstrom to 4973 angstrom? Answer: 4967.69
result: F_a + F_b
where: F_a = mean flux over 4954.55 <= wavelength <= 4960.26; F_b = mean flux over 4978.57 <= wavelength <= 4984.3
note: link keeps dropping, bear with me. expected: 6.9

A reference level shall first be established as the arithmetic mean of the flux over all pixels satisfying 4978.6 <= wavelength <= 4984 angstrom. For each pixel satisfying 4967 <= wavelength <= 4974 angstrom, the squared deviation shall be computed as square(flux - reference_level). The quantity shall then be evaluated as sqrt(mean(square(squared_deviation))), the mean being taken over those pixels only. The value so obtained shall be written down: 0.24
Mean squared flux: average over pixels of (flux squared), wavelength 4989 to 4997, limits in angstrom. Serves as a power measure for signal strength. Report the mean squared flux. 14.3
